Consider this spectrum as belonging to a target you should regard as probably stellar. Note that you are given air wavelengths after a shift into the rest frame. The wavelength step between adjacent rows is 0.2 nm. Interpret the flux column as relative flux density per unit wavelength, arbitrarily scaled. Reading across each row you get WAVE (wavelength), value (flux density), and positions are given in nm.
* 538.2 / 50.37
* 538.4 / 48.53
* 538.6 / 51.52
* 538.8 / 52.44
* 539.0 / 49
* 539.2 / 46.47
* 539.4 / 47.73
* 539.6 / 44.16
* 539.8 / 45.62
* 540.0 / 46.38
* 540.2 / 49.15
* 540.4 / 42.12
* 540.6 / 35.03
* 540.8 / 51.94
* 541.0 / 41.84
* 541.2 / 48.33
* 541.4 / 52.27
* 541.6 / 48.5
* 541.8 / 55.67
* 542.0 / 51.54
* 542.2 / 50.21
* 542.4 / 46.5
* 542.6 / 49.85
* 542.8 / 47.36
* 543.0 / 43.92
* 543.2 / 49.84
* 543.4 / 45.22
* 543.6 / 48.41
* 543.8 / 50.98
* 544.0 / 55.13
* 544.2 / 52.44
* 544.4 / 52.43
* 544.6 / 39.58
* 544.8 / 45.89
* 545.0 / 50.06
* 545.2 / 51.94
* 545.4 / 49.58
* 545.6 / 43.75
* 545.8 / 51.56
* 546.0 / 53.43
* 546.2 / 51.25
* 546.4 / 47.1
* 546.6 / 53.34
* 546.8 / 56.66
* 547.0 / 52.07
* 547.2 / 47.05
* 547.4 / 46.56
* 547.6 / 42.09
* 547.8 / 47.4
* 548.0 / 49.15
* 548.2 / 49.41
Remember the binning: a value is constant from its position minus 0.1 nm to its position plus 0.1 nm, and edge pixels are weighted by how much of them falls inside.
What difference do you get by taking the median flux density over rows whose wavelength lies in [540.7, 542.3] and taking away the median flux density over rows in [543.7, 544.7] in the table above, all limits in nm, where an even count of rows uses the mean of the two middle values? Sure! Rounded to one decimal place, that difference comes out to -1.6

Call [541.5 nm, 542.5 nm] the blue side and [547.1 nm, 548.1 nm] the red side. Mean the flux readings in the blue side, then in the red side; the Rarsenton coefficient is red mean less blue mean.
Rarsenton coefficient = -4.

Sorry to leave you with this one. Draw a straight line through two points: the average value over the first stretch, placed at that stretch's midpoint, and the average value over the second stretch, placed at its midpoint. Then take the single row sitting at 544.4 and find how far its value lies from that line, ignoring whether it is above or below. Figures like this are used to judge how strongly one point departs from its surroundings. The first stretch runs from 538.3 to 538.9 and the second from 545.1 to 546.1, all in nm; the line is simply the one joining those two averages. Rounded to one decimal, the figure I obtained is 2.2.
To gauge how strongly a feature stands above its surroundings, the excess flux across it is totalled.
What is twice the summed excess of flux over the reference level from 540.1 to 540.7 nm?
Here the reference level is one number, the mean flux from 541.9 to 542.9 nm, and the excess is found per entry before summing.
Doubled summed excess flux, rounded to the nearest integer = -42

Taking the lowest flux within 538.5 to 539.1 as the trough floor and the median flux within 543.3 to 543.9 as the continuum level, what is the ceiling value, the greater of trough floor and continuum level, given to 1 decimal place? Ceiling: 49.0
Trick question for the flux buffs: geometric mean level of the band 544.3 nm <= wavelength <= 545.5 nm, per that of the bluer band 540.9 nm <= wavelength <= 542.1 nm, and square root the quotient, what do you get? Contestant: 0.99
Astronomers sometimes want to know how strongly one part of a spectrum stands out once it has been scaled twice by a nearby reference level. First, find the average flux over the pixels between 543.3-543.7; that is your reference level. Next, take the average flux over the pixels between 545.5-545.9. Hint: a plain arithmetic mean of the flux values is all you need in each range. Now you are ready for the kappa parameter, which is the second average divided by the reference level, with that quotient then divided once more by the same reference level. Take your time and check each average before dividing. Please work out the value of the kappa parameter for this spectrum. 0.0217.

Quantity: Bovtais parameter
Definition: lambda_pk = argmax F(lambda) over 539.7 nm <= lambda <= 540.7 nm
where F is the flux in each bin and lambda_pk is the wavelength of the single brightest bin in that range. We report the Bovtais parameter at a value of 540.2 nm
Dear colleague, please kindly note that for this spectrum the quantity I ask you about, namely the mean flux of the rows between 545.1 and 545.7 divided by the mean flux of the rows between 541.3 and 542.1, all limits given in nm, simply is 0.93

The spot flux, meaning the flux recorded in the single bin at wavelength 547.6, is 42.09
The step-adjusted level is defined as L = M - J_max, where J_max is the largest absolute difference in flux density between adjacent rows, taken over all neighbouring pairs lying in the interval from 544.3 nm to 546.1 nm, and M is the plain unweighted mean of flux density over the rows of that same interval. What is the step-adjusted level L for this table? 35.8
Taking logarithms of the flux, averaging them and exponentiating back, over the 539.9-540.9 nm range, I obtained 44.5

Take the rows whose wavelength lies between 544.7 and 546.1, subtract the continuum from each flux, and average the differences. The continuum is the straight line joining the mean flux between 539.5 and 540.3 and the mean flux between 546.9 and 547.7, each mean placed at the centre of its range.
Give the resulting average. 2.7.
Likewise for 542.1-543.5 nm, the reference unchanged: 1.0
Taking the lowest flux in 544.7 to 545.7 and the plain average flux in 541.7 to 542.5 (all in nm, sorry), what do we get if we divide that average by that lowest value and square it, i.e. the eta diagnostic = 1.358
